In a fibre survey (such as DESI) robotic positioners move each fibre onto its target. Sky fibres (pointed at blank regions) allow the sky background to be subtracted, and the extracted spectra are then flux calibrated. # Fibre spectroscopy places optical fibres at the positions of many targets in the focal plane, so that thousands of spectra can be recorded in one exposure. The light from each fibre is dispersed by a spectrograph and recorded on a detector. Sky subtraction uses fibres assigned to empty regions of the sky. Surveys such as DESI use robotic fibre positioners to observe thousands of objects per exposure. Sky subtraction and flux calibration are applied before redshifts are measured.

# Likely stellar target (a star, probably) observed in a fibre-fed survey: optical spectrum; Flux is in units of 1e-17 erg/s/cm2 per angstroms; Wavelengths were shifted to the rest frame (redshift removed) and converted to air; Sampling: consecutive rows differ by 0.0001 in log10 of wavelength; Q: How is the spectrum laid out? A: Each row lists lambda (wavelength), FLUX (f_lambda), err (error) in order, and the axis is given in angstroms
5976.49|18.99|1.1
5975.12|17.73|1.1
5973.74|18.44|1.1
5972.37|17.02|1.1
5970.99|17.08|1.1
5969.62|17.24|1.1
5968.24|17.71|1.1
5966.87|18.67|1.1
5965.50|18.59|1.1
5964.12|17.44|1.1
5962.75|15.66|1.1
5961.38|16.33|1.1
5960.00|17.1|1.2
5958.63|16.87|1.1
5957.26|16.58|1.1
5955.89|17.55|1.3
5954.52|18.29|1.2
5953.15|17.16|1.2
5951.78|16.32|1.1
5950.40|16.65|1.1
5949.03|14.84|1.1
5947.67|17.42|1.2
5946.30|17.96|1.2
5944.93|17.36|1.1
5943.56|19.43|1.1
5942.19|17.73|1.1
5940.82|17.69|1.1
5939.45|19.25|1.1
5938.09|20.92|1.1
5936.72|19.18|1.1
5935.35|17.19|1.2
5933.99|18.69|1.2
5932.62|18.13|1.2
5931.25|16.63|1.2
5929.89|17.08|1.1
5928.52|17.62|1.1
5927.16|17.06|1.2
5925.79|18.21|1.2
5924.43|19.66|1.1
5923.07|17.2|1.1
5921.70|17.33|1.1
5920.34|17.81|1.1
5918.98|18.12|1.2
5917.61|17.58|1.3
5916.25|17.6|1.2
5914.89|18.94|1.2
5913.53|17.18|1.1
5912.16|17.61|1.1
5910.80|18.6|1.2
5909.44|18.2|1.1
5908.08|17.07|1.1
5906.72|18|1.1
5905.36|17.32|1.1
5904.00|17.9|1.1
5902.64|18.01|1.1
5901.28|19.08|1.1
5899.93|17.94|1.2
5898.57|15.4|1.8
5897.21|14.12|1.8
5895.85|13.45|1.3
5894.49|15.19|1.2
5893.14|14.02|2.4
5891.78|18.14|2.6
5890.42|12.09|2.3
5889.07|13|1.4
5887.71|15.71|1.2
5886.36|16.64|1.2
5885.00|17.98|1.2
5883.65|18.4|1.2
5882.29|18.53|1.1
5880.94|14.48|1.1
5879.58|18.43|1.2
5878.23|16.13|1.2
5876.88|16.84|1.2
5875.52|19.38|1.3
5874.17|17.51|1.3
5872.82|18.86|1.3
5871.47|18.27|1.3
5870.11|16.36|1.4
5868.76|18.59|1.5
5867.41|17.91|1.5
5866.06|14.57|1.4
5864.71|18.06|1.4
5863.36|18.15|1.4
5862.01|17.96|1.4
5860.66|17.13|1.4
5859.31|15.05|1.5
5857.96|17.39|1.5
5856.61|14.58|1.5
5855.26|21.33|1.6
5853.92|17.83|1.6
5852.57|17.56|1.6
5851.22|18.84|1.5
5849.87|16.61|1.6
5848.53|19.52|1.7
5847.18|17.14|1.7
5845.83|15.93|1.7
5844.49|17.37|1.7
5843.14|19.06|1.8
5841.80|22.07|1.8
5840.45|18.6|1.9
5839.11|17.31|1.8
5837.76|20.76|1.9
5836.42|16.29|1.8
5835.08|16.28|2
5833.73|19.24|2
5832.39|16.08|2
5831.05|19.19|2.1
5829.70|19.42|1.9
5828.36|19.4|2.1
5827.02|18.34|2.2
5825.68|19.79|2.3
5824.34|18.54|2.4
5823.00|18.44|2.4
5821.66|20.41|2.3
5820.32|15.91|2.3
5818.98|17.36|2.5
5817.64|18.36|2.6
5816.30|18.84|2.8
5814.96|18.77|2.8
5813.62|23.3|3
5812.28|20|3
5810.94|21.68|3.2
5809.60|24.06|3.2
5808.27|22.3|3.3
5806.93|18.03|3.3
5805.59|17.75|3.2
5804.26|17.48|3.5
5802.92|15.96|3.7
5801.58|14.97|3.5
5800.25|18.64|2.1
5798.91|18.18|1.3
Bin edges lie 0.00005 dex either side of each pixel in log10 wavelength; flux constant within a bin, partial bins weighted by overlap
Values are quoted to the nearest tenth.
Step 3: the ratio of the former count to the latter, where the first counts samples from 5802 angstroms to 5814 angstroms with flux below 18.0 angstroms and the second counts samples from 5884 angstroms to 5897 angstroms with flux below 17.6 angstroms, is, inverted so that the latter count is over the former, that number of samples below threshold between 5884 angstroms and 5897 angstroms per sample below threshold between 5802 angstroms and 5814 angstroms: 2.3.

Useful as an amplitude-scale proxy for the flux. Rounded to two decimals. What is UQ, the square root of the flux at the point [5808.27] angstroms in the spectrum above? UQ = 4.72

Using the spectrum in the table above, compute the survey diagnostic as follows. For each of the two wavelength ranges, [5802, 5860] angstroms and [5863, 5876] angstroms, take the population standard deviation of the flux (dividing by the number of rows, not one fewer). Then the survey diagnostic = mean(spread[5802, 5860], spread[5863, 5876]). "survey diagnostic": 1.72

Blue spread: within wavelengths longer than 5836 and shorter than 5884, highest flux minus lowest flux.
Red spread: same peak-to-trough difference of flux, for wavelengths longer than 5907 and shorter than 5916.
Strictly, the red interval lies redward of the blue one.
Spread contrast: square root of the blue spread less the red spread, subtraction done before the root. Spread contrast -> 2.4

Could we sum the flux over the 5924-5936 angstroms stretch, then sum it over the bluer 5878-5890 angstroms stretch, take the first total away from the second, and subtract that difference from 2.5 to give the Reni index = 13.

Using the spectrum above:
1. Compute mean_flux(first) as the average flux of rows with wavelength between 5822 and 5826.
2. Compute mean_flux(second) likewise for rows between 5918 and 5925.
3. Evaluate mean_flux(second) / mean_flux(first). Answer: 0.95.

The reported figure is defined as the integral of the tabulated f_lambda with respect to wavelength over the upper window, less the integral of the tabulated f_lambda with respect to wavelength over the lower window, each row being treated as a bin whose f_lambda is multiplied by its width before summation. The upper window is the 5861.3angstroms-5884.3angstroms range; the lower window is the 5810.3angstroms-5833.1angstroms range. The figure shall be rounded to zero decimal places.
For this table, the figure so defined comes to -31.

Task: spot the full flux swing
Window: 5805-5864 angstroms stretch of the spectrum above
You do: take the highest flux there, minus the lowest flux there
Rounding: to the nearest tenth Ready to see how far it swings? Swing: 9.5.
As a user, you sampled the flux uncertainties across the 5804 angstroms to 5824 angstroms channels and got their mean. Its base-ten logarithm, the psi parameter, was 0.46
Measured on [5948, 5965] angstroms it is 0.06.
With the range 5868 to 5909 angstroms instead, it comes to 0.14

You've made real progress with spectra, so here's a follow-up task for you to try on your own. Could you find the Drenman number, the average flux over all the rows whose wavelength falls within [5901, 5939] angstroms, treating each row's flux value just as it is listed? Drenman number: 18.0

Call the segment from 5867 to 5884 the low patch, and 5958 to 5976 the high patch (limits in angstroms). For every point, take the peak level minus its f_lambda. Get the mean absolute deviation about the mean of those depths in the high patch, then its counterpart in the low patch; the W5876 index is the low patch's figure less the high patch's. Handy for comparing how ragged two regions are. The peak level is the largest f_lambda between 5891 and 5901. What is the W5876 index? 0.41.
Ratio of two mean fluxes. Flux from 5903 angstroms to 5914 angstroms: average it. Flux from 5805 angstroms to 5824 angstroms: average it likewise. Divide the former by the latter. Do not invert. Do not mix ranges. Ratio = 0.90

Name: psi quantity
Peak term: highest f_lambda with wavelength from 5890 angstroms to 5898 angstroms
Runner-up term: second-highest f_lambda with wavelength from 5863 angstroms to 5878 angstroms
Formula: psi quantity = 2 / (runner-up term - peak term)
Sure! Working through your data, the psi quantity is 2.8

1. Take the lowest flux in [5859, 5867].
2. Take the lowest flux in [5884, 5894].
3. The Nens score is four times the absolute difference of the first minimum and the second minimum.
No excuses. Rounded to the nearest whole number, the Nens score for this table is 10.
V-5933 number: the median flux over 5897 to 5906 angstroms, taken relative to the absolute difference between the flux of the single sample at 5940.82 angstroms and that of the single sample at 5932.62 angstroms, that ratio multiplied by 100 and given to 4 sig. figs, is 4068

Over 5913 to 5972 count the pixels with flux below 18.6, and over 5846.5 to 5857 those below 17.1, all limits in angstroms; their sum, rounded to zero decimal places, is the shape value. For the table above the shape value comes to 37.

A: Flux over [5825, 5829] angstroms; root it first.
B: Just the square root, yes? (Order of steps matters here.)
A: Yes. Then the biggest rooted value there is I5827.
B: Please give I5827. 4.45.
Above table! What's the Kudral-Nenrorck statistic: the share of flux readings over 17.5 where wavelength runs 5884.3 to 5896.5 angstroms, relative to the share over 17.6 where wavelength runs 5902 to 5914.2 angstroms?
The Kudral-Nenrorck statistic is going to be 0.3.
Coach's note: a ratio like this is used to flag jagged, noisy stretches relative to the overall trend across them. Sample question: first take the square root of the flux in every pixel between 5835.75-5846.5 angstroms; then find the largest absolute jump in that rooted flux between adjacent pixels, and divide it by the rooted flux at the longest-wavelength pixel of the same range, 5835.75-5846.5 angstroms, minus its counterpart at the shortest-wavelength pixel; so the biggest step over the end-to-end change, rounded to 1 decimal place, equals -11.6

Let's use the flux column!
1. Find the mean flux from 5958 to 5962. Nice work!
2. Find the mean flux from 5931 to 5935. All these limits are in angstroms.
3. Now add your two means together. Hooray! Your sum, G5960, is 34.6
